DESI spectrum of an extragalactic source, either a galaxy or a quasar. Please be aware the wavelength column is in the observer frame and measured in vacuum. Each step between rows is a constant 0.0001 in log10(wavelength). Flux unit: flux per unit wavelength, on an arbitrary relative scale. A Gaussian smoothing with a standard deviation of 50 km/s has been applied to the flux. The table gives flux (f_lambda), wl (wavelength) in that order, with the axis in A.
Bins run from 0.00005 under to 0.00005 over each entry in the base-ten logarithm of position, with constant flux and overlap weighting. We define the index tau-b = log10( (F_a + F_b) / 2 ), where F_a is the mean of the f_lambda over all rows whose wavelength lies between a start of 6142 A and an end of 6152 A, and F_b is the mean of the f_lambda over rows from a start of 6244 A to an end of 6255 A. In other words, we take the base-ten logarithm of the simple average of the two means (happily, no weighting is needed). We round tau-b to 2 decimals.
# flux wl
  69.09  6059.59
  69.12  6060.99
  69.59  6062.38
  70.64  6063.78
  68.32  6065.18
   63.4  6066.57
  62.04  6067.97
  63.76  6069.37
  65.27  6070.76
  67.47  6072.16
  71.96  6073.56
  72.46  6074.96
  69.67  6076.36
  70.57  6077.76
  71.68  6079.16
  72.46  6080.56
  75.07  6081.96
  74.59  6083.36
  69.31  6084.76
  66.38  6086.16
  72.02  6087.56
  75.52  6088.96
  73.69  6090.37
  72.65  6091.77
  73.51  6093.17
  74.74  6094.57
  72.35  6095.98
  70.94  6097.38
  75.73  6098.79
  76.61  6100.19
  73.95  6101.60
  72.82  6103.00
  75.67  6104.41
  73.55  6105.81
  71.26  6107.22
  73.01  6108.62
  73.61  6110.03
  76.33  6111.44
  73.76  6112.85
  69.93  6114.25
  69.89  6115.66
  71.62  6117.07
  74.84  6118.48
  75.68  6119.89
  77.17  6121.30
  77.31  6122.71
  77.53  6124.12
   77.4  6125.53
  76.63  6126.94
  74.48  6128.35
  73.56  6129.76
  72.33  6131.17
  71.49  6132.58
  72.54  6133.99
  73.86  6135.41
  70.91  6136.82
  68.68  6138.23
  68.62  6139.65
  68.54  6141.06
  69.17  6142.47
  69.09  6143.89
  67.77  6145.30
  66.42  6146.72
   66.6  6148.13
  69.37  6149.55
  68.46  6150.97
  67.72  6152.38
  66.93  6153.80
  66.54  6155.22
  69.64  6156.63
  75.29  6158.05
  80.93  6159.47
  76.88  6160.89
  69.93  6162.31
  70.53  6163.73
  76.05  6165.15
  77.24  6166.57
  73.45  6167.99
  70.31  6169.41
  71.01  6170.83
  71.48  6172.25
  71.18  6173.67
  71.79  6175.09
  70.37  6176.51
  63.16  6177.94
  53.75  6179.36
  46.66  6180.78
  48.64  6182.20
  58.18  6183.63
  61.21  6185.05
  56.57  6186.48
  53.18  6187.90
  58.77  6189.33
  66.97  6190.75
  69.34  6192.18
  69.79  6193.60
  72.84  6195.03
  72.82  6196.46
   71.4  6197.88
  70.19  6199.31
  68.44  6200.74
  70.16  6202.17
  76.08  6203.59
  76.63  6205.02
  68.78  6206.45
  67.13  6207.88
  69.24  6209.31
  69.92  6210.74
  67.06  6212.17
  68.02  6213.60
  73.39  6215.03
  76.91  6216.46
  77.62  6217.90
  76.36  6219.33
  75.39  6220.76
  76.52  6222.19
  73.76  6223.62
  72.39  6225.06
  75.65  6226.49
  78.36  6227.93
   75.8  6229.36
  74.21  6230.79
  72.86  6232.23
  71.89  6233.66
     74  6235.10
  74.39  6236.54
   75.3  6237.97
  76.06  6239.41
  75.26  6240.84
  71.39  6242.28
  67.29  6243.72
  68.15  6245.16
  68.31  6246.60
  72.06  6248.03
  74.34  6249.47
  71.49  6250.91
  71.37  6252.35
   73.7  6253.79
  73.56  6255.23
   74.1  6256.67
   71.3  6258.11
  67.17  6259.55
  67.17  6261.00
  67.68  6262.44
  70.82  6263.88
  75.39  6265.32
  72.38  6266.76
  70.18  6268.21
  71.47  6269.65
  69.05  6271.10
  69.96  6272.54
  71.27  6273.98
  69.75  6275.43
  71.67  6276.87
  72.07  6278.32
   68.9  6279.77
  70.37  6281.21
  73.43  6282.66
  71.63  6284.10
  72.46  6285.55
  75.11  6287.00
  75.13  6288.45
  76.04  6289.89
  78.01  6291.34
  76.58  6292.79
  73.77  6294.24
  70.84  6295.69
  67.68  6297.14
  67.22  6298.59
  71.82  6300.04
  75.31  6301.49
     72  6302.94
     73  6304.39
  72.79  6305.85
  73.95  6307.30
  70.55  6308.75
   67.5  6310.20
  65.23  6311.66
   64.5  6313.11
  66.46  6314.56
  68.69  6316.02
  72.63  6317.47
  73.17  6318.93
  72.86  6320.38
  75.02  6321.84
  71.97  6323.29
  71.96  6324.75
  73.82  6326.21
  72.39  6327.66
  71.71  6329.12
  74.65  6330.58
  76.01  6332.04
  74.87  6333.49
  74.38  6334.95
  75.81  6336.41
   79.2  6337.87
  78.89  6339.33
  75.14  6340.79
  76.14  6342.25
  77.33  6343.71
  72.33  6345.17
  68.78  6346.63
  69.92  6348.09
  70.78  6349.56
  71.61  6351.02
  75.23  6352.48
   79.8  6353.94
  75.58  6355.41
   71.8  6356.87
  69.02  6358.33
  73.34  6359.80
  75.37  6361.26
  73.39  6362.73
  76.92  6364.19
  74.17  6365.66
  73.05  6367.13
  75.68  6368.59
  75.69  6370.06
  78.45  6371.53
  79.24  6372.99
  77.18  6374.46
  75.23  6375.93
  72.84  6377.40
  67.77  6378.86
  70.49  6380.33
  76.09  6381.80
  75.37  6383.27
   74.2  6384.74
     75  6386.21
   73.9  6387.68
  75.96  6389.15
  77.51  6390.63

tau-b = 1.84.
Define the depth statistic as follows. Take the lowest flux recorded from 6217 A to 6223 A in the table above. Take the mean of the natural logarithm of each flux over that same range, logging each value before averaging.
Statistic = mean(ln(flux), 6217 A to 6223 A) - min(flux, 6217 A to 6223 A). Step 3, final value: -71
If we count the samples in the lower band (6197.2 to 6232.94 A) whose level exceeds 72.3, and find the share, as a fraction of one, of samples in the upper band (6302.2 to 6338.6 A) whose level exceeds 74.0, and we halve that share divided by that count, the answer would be 0.0093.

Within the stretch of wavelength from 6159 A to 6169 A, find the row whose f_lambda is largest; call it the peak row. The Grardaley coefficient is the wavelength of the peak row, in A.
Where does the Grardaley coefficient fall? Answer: 6159.47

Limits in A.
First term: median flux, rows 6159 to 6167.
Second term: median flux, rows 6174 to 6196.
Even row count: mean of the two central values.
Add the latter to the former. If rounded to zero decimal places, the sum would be 138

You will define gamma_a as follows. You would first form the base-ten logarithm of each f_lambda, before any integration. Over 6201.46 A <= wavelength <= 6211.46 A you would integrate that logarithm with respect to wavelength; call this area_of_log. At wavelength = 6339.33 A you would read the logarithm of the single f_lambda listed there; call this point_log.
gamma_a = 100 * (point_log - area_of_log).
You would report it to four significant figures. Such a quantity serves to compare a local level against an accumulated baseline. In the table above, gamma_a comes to -1663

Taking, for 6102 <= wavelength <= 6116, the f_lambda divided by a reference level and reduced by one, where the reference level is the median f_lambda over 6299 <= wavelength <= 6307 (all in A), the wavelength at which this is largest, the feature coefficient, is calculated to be 6111.44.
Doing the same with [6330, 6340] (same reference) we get 6337.87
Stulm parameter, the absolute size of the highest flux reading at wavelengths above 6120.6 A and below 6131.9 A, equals 77.5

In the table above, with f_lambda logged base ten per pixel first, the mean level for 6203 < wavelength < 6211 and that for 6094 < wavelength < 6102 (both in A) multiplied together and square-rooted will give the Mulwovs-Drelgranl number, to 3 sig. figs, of 1.86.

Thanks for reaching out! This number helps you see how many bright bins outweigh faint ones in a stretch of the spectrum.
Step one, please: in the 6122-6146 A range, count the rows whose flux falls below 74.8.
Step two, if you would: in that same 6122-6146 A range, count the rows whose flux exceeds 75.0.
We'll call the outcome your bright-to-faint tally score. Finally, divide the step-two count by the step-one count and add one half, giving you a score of 0.81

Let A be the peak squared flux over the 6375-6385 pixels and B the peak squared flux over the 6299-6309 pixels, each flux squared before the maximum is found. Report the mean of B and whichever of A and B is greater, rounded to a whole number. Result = 5731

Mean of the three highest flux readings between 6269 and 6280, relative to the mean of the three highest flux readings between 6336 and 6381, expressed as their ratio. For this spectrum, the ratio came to 0.90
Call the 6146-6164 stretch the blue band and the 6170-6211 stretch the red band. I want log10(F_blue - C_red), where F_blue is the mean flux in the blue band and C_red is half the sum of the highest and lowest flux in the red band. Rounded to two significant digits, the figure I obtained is 0.94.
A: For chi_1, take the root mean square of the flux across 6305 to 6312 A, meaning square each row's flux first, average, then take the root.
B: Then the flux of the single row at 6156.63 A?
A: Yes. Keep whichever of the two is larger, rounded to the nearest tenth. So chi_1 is 70.1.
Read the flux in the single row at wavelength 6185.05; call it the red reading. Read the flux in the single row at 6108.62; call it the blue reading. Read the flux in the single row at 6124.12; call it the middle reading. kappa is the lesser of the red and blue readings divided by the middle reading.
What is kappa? 0.79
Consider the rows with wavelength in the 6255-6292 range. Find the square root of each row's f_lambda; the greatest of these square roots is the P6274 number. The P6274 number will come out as 8.83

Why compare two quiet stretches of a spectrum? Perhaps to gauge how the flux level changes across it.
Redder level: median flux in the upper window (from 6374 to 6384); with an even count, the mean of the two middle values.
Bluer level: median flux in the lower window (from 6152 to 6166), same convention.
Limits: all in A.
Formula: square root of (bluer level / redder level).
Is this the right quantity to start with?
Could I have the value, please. 0.97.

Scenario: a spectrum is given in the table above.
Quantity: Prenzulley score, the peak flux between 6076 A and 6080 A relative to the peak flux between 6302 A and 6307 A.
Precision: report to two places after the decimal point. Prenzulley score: 0.98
